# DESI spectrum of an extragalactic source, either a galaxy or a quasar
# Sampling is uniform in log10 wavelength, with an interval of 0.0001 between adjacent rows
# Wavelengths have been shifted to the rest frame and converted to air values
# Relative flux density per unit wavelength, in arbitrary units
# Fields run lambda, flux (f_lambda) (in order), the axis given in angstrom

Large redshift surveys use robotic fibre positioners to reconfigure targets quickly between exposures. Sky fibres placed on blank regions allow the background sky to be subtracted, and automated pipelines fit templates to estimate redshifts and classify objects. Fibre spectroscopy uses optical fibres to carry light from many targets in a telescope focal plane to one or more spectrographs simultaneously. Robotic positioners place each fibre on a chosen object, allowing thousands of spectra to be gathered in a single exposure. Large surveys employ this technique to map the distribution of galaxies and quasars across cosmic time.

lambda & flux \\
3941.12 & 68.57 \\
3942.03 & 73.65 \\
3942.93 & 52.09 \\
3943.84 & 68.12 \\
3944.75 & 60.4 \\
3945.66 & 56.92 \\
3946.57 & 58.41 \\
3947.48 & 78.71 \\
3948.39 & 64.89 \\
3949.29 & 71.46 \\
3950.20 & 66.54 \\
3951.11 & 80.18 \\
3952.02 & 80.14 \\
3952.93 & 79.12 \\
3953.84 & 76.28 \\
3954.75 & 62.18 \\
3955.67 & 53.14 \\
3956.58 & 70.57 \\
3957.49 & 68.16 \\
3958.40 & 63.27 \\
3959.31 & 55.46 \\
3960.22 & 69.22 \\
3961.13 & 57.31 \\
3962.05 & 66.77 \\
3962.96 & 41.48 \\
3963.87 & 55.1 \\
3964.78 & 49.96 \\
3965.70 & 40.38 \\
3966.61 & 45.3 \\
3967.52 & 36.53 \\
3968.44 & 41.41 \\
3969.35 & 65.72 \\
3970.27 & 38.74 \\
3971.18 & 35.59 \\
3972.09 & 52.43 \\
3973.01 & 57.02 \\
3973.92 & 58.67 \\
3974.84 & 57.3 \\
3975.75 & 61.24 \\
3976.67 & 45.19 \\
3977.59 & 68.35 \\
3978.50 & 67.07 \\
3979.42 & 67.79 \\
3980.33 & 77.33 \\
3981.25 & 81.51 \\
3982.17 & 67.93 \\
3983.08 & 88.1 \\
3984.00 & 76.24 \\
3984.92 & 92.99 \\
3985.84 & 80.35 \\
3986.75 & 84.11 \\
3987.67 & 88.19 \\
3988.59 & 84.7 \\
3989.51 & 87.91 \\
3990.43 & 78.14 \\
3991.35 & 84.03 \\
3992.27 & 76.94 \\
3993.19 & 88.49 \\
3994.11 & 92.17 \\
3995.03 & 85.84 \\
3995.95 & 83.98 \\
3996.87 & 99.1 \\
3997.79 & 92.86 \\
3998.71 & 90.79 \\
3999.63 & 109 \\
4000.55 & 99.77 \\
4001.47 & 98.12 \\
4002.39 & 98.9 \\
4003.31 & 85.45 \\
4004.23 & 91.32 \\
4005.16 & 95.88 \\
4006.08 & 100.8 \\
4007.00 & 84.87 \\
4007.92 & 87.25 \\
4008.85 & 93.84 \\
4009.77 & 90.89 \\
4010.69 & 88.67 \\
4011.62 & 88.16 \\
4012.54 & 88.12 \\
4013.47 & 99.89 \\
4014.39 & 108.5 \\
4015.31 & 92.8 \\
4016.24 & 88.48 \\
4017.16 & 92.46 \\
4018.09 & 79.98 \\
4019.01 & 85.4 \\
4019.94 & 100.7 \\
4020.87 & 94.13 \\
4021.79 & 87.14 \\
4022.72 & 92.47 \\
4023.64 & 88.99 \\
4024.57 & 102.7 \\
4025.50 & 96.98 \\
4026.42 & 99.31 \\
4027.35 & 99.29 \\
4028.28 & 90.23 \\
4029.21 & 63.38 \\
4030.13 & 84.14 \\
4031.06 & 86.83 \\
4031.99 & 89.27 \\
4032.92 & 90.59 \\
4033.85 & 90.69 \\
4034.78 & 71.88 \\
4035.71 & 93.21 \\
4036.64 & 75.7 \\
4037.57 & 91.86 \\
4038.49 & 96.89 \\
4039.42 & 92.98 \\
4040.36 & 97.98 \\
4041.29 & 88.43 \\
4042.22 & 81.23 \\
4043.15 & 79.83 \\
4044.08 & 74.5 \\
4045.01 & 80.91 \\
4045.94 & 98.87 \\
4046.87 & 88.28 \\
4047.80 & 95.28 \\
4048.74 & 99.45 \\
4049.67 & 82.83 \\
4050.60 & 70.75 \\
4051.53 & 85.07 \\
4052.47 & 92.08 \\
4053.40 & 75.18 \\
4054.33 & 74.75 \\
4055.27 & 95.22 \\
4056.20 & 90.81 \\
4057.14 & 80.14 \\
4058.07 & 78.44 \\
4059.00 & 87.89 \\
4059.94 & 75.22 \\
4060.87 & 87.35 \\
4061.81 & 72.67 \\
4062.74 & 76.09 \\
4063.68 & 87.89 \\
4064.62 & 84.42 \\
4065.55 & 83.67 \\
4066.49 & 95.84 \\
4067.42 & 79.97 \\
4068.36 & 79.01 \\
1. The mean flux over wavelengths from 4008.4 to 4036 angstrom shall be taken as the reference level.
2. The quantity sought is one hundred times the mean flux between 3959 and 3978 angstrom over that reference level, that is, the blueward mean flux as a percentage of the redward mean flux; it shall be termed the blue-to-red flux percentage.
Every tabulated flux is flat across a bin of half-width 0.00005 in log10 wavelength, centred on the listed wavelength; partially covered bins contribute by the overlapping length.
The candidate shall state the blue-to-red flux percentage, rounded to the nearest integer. 58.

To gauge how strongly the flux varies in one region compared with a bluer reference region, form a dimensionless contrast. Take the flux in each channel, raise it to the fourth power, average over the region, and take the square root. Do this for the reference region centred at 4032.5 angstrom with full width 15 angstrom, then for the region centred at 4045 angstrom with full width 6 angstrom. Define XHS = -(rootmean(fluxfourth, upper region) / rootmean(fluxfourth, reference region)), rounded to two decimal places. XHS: -0.93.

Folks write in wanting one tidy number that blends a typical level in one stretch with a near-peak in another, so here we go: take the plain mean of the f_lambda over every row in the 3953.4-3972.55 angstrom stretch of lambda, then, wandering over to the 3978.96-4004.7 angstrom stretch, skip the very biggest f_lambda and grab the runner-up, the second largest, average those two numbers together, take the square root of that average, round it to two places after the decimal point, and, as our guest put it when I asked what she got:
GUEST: 8.78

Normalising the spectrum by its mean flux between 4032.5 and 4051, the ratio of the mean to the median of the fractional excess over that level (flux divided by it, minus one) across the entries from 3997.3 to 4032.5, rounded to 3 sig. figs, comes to 1.09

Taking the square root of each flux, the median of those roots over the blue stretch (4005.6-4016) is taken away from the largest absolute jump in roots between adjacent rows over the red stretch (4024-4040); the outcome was -8.0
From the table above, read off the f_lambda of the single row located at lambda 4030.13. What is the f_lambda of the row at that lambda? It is 84.14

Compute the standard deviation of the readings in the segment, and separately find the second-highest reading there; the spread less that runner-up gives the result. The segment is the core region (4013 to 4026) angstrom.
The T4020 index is -95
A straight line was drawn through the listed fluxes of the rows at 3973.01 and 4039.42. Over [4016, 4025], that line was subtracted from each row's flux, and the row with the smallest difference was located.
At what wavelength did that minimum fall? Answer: 4018.09 angstrom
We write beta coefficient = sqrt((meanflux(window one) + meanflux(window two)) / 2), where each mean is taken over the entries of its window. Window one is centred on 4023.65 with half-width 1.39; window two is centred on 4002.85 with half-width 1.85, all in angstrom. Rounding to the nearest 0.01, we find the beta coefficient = 9.70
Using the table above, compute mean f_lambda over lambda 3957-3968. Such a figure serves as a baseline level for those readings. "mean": 54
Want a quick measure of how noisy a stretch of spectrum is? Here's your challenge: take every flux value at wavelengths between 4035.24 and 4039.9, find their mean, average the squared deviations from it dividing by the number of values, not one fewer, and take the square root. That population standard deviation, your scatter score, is 7.4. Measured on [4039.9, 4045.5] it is 7.5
